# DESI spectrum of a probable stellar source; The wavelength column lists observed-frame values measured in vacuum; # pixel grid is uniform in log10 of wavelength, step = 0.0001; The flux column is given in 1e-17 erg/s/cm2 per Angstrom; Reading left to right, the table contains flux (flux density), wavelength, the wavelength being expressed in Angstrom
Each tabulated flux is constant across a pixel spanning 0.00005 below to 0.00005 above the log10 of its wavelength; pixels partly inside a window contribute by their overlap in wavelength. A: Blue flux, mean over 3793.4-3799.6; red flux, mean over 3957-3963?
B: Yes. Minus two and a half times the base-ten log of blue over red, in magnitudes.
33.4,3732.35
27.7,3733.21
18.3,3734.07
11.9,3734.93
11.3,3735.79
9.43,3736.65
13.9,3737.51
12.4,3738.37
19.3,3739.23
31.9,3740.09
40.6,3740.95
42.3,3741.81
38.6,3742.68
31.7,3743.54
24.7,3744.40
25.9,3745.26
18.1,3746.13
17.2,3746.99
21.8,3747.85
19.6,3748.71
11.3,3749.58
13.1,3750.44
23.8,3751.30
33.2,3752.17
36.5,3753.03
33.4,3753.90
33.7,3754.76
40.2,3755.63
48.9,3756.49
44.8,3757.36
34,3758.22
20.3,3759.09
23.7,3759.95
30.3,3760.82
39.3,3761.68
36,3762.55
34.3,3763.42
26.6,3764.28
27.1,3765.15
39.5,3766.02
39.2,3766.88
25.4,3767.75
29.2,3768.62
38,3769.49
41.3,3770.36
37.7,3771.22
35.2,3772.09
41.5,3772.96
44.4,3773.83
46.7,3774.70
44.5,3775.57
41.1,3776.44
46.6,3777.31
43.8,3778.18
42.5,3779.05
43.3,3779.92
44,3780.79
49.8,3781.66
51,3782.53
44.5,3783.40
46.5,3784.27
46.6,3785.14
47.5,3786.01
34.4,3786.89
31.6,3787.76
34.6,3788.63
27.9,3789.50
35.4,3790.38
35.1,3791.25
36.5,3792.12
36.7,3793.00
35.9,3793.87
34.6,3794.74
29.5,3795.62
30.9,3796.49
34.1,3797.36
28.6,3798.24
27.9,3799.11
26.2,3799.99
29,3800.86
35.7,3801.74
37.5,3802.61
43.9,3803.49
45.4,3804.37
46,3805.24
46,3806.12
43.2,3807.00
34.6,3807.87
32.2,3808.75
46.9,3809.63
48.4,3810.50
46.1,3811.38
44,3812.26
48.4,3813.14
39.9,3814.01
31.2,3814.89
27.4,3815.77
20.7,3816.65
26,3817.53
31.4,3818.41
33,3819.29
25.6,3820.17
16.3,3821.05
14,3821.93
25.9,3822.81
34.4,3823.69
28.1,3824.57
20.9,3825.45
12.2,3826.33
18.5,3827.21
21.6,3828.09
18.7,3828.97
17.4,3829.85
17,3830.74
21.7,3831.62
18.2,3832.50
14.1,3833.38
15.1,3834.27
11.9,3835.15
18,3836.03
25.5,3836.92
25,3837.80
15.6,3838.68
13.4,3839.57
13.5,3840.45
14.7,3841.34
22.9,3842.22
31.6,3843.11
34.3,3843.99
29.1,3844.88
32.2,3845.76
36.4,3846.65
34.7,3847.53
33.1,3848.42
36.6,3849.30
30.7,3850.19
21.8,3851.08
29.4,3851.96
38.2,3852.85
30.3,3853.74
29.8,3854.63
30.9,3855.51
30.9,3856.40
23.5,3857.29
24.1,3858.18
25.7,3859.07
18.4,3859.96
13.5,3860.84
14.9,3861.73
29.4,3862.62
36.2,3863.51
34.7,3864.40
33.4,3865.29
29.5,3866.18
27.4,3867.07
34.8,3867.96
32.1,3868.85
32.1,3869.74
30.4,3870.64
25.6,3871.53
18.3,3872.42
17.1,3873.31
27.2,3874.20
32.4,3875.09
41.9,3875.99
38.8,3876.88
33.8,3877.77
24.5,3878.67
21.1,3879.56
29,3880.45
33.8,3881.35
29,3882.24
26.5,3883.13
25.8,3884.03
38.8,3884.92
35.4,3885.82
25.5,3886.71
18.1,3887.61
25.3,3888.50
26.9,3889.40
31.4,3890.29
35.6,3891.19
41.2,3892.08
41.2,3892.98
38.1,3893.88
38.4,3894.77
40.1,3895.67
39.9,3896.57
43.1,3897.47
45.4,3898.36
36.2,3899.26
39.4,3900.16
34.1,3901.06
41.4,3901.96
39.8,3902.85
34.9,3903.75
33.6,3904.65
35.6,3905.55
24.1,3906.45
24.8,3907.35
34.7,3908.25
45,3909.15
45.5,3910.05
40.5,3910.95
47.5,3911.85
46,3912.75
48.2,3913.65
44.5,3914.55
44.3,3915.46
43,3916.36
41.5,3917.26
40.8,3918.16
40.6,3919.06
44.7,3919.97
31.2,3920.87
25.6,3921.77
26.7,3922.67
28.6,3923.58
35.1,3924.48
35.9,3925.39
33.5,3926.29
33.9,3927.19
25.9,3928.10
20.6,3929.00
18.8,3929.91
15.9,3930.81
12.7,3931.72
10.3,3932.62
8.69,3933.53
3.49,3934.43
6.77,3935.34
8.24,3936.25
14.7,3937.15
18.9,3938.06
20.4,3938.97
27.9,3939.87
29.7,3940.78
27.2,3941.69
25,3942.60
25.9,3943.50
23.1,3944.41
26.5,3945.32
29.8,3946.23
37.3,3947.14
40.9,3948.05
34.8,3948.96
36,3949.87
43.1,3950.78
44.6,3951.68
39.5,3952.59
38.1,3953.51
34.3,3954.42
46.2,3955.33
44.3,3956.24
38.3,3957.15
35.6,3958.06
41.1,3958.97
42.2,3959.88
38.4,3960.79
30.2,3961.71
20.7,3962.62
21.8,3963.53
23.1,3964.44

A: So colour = 0.12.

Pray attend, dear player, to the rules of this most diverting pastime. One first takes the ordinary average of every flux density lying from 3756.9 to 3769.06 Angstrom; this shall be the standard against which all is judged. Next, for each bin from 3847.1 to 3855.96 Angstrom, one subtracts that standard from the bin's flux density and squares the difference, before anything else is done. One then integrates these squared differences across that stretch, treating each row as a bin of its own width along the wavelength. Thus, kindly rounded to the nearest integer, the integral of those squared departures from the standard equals 169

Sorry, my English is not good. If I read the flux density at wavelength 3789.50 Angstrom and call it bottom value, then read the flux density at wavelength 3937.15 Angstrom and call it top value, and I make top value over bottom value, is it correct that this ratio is 0.53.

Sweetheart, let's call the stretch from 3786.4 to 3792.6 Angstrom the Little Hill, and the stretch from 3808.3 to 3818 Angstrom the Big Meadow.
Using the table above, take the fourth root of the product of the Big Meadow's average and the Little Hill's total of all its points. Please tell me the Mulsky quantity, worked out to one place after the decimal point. 9.7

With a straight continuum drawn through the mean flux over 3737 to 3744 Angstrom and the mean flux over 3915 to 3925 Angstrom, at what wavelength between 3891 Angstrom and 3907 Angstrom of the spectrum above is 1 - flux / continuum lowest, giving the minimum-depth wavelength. 3898.36 Angstrom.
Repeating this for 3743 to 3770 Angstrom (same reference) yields 3756.49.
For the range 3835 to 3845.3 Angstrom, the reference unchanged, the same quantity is 3843.99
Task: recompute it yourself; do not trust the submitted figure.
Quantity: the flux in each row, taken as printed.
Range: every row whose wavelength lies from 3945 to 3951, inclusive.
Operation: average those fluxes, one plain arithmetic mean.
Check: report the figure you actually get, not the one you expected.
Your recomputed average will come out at 35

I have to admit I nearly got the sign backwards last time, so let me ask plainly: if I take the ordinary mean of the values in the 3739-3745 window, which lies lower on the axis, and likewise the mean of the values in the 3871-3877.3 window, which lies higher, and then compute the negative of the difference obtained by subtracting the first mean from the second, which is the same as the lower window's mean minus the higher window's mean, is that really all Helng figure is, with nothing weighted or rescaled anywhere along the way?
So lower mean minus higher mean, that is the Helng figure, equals 4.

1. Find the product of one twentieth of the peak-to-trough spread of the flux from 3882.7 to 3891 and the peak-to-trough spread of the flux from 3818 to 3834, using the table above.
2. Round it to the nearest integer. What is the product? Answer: 23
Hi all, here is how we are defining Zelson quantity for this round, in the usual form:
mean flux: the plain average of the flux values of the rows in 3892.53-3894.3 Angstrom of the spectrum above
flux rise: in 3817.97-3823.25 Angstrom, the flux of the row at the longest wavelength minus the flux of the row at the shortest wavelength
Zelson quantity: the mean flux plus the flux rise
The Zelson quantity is 34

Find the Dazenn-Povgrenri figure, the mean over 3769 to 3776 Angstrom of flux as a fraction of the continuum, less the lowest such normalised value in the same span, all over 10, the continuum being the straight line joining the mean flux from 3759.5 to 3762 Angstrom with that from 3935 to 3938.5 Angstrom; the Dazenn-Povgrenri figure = 0.020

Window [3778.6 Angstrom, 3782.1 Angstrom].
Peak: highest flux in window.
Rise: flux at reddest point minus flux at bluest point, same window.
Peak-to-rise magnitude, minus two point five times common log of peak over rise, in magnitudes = -2.1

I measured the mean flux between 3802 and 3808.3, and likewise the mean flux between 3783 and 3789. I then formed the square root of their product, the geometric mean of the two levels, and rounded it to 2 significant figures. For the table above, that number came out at 42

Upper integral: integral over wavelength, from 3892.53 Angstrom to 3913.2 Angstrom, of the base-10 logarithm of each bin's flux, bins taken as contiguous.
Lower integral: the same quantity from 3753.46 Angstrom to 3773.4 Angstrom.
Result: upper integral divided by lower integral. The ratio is 1.07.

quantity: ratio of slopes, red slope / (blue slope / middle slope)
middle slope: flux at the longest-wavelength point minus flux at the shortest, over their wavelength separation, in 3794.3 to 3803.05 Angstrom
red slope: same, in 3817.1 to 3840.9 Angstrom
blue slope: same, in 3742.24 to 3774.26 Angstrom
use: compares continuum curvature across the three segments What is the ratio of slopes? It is -1.1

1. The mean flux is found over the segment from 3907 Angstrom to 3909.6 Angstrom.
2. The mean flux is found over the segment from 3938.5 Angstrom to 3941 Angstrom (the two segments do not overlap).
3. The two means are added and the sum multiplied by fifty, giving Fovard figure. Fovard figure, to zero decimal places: 3042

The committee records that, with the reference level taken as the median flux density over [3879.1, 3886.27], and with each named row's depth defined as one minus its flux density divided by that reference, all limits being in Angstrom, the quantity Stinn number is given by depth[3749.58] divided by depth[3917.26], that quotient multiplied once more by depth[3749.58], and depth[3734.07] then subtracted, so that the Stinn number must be -1.2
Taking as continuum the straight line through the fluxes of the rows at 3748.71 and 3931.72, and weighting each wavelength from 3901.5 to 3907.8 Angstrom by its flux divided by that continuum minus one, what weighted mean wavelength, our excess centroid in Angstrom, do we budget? 3904.1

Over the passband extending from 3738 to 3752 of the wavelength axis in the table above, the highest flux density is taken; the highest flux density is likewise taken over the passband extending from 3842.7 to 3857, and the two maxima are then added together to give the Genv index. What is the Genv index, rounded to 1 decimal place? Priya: 80.5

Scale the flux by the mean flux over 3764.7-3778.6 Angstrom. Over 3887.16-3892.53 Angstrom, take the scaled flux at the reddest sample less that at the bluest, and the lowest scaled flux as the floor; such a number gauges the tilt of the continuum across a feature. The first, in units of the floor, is 1.28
